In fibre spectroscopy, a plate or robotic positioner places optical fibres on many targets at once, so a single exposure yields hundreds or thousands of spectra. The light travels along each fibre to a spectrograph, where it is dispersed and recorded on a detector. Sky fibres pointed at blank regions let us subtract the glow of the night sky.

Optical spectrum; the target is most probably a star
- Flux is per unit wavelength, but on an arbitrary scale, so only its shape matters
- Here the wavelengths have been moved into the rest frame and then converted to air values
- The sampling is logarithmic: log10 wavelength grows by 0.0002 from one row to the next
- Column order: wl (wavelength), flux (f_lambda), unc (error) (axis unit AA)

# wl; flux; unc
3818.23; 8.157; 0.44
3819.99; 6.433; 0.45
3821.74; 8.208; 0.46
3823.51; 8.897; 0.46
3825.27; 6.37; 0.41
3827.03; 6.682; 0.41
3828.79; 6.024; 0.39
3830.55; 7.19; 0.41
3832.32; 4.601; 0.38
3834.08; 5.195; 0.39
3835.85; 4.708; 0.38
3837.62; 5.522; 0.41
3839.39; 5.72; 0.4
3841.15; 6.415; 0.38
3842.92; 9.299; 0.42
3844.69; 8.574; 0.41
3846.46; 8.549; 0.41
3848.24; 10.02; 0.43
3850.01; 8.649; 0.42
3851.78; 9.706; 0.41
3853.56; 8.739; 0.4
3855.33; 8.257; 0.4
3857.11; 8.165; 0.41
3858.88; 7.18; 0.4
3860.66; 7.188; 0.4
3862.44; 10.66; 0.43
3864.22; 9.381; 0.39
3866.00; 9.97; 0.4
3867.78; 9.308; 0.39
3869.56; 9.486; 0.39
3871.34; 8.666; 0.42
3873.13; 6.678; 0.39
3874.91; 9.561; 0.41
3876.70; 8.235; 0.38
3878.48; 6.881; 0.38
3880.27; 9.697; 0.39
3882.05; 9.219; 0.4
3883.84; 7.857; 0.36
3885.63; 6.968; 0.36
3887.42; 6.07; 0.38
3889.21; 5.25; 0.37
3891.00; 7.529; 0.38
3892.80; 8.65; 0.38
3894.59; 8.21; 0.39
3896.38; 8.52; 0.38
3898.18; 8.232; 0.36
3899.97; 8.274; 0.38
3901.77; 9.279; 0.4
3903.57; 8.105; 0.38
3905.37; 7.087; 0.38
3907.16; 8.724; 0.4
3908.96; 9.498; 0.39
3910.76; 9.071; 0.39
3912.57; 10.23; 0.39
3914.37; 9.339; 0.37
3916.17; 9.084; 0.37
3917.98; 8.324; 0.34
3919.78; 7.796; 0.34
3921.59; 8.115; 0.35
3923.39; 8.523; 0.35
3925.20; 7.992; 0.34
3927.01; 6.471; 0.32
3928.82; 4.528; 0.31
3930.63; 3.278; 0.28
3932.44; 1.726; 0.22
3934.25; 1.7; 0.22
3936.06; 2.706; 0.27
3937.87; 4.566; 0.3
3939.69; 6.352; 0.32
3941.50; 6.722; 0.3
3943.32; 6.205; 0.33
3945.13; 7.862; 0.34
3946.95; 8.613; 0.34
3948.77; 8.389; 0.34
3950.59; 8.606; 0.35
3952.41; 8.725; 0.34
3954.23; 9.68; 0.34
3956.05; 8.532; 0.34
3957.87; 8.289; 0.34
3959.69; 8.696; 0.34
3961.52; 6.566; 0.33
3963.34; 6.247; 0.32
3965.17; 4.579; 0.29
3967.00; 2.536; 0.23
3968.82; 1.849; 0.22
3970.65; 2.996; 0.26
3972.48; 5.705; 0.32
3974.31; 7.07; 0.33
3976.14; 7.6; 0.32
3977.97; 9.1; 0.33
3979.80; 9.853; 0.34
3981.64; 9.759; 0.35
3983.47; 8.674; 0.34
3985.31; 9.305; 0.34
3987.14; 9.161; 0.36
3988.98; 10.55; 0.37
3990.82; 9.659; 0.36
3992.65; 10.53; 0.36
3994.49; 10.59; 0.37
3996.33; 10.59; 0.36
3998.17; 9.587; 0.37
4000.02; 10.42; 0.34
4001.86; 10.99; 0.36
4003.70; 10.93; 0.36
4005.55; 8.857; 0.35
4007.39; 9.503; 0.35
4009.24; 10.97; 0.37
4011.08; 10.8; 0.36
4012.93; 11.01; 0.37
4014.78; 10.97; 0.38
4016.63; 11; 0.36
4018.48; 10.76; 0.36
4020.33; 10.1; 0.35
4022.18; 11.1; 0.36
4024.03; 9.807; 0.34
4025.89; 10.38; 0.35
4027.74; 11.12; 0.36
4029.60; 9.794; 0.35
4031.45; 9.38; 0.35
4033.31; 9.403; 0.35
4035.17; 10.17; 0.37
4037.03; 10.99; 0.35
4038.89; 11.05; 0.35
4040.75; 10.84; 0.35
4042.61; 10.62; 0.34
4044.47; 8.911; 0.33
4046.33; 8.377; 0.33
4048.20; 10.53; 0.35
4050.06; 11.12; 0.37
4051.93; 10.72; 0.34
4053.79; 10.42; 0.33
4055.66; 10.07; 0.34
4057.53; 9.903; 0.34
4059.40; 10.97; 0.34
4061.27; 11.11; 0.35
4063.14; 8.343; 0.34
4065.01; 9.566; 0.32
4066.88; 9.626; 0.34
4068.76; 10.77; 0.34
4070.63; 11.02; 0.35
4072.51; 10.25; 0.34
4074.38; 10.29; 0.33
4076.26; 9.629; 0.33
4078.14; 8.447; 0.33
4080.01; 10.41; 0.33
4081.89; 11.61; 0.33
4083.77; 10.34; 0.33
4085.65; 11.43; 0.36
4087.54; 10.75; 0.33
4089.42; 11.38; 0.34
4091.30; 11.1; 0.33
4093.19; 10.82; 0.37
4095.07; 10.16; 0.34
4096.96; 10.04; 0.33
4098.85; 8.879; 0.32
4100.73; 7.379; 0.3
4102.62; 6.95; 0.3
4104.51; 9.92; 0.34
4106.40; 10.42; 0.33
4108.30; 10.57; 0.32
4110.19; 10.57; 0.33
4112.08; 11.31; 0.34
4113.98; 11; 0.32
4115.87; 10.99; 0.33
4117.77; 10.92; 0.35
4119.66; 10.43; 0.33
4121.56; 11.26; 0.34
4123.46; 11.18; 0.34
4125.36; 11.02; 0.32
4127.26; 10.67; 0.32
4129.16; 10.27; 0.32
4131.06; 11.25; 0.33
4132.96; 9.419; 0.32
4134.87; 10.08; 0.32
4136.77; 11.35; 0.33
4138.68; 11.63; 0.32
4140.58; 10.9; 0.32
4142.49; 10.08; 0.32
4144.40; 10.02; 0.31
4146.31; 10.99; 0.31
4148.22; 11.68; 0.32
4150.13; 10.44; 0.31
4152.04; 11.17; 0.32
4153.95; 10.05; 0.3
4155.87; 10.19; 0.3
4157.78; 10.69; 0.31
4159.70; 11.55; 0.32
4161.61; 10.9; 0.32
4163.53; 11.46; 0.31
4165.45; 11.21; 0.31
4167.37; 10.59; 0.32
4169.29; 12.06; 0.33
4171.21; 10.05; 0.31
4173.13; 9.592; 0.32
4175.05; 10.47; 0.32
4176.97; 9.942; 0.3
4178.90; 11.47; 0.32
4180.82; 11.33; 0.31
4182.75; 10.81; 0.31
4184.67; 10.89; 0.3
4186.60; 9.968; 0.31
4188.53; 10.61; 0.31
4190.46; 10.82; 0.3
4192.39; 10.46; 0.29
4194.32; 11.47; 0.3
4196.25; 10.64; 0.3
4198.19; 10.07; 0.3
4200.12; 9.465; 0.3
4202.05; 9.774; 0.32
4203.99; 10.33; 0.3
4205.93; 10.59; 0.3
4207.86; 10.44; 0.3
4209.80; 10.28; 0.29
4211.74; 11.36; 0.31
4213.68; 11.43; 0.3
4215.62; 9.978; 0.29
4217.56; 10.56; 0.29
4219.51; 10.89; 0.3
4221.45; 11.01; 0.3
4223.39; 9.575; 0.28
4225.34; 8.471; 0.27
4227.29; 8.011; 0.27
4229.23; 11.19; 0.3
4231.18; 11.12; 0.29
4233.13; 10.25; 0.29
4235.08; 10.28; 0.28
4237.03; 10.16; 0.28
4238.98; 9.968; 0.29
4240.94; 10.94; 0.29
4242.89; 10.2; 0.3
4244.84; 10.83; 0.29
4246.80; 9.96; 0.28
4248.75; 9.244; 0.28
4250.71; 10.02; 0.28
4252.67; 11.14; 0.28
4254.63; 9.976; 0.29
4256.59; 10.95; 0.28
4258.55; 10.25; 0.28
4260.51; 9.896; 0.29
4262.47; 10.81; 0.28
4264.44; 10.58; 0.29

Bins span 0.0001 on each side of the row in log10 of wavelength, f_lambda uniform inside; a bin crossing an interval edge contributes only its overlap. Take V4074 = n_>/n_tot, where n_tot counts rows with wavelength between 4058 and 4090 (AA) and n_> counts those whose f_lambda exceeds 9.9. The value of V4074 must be 0.7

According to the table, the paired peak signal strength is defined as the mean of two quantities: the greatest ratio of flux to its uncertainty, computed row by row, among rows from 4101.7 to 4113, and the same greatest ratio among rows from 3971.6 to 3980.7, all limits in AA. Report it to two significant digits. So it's 31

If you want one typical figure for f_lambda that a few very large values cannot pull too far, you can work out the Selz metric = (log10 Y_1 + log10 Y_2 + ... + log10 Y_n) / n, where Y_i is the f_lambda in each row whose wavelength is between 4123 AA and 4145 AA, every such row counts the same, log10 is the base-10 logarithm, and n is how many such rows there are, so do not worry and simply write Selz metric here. 1.03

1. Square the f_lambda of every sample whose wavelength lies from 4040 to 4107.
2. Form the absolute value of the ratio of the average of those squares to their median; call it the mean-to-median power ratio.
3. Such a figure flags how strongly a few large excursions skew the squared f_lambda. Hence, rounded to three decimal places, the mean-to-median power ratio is 0.956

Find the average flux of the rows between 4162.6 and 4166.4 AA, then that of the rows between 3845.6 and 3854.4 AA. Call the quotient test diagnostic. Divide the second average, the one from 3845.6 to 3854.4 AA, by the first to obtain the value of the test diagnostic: 0.806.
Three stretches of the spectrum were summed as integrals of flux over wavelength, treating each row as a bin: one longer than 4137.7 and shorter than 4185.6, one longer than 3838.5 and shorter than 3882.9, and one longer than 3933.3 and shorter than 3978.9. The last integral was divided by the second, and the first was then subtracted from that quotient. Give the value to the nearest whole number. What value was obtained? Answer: -517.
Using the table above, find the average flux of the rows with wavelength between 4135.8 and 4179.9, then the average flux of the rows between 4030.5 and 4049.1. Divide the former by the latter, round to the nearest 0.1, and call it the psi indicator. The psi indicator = 1.1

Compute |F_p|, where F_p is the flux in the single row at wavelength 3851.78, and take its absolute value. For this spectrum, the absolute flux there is 10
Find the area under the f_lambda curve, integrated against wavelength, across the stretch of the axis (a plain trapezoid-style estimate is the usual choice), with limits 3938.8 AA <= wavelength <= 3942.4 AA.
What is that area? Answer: 24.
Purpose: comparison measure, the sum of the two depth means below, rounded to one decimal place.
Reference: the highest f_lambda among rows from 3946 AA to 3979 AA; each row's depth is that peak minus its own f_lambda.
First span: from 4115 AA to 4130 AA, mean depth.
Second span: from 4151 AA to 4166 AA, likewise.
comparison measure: -2.4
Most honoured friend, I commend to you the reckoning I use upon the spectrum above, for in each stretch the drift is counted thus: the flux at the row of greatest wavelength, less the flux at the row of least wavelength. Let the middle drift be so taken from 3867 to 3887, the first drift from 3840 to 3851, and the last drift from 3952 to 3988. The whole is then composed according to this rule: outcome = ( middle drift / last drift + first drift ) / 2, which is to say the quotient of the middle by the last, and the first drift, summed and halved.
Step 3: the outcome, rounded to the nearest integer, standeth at -2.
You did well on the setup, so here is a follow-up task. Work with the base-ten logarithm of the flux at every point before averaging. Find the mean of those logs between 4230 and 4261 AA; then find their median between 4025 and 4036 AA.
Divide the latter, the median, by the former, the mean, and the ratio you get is 0.99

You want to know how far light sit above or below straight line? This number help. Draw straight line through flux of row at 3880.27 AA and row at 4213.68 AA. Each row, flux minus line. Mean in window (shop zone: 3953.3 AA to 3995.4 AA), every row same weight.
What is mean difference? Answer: -2.5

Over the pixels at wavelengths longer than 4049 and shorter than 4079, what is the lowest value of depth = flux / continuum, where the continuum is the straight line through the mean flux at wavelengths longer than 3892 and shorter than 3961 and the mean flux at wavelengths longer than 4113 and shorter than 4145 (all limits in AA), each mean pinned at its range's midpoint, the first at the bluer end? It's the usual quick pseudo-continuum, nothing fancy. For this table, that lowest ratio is 0.85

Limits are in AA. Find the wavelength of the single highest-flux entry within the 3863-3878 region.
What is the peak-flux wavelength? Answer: 3866.00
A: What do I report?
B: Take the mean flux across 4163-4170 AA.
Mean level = 11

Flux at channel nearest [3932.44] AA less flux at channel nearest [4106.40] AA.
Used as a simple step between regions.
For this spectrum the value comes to -8.7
